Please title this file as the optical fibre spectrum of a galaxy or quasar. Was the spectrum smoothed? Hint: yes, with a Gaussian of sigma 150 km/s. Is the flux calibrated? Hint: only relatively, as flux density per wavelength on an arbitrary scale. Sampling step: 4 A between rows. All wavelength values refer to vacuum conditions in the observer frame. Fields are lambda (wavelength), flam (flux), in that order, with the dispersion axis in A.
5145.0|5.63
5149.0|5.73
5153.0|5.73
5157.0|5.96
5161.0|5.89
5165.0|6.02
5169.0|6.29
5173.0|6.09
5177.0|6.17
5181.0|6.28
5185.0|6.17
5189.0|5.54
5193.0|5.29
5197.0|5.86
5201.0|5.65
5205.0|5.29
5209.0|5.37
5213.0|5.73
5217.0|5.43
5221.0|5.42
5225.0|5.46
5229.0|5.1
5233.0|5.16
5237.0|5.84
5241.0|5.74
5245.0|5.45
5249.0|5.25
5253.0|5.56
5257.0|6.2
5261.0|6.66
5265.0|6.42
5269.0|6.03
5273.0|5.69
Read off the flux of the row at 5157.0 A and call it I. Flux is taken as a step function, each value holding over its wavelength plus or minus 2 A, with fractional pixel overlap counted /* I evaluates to 5.96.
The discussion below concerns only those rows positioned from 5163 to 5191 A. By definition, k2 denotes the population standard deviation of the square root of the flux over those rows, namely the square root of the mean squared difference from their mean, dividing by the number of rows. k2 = 0.049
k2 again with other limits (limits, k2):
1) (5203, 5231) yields 0.038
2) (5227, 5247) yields 0.064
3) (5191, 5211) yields 0.048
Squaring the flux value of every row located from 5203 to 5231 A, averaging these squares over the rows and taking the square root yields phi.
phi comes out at 5.40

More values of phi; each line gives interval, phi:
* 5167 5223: 5.77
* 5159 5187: 6.13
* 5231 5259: 5.61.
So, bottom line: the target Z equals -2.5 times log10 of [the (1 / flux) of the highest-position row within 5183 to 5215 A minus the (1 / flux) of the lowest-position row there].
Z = 4.8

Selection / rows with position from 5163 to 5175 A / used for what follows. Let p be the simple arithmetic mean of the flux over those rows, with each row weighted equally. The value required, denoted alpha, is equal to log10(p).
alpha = 0.788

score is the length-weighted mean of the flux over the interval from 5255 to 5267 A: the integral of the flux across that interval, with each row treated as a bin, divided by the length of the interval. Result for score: 6.4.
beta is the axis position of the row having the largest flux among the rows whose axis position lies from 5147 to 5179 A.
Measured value 5169.0 A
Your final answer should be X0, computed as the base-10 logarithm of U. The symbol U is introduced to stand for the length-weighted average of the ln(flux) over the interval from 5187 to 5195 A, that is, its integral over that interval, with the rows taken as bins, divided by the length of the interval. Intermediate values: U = 1.689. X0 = 0.2276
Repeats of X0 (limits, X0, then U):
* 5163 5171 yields 0.2594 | 1.817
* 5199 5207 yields 0.2301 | 1.699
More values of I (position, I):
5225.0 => 5.46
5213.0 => 5.73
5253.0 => 5.56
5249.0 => 5.25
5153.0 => 5.73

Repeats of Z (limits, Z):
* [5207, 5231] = 5.0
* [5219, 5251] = 5.6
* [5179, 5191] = 4.2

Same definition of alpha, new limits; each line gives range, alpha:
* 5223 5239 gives 0.732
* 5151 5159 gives 0.767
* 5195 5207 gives 0.748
